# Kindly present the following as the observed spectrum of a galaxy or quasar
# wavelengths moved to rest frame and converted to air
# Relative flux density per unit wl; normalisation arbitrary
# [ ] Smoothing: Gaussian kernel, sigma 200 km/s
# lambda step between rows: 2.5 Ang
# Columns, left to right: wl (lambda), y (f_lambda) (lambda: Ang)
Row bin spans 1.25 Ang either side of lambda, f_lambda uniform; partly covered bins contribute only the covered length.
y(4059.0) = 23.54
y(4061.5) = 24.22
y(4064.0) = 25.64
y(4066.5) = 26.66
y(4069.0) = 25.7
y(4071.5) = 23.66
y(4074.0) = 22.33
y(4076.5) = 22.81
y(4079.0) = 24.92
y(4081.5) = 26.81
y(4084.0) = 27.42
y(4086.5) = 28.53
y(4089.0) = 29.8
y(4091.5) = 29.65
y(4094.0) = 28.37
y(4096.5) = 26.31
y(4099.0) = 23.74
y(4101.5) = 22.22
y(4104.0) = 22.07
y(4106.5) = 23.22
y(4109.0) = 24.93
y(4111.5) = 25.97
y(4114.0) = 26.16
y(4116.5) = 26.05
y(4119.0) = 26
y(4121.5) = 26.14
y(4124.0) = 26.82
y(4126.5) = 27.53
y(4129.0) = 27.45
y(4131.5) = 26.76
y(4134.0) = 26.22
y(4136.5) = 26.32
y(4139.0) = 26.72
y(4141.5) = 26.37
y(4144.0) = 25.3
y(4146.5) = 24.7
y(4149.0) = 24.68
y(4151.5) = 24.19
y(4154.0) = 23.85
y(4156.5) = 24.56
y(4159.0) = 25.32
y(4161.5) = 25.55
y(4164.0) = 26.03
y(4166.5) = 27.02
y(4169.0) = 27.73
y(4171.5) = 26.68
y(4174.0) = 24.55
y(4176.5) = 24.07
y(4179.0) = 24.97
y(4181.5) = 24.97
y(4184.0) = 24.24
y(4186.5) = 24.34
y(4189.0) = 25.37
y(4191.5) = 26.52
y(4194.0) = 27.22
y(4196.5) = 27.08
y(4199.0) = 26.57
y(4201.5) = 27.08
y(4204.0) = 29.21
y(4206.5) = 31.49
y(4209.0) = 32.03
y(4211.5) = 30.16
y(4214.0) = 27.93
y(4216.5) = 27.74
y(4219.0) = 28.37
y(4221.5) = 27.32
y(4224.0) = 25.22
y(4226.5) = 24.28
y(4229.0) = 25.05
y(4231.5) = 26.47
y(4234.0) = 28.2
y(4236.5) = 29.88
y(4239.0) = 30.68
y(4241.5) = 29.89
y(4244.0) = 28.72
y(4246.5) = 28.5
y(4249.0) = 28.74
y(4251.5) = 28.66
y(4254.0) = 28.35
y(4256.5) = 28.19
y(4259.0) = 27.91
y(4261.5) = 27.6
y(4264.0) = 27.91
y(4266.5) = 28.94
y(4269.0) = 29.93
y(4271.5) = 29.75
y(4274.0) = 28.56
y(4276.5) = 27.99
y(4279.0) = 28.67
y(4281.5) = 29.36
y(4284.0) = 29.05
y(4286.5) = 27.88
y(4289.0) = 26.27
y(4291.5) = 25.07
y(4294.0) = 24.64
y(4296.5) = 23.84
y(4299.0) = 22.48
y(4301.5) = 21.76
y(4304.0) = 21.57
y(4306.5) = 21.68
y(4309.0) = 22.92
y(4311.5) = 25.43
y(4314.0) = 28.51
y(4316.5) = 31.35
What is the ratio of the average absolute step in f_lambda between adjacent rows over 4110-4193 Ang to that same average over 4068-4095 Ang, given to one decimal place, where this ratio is 0.5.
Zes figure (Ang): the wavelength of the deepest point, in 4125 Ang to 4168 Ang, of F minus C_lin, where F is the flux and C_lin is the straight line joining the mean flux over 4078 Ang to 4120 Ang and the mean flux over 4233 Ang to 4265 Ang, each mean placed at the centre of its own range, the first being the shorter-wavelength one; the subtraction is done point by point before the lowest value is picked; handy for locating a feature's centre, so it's 4154.0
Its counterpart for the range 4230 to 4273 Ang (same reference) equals 4231.5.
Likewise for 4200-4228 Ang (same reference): 4226.5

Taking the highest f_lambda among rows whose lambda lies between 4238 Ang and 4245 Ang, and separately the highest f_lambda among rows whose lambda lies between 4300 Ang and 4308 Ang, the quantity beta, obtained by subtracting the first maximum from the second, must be -8.9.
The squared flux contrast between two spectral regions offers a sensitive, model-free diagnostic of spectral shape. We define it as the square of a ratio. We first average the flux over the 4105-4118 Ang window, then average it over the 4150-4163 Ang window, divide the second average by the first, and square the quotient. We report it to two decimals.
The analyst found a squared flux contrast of 0.96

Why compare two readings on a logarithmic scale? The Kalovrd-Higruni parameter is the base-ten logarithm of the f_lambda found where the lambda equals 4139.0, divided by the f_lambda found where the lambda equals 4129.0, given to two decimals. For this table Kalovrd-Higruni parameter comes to -0.01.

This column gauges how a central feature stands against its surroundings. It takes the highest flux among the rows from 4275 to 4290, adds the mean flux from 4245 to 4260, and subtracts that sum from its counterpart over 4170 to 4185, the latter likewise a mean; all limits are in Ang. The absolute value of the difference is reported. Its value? 32.8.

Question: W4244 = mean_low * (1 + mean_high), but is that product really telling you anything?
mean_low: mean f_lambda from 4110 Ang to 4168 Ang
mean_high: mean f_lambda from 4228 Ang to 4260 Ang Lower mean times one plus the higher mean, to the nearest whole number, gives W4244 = 762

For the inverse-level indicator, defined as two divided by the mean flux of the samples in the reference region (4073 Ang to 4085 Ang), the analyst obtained 0.080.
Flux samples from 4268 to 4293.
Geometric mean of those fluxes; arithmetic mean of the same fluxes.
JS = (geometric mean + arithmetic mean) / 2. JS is 28.2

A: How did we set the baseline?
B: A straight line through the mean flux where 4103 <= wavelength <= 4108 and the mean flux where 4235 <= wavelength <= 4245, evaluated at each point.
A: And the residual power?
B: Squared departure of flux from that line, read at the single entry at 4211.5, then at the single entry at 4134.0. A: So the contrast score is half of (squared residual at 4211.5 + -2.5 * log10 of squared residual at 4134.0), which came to 1.0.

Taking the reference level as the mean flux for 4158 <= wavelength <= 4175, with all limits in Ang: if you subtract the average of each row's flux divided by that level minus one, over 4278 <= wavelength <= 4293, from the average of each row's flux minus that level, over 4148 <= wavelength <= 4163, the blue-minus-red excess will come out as -1.5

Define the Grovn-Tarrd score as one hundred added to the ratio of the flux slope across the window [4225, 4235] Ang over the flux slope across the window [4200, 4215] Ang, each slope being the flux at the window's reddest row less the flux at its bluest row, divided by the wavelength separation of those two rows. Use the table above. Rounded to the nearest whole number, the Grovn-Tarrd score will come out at 108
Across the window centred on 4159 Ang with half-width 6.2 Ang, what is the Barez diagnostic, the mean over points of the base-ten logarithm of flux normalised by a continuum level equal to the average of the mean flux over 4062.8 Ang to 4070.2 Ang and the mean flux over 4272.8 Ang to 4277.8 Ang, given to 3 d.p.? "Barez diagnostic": -0.035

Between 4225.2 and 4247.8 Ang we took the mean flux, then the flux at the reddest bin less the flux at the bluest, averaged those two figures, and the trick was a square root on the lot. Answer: 4.01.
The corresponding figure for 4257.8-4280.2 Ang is 3.83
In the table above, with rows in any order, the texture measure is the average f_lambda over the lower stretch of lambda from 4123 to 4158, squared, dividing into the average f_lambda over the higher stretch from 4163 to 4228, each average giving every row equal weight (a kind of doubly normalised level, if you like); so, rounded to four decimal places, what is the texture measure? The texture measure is 0.0403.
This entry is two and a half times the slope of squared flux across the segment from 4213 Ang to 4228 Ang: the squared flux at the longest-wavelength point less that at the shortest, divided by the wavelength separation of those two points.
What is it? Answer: -38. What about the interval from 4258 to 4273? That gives 21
